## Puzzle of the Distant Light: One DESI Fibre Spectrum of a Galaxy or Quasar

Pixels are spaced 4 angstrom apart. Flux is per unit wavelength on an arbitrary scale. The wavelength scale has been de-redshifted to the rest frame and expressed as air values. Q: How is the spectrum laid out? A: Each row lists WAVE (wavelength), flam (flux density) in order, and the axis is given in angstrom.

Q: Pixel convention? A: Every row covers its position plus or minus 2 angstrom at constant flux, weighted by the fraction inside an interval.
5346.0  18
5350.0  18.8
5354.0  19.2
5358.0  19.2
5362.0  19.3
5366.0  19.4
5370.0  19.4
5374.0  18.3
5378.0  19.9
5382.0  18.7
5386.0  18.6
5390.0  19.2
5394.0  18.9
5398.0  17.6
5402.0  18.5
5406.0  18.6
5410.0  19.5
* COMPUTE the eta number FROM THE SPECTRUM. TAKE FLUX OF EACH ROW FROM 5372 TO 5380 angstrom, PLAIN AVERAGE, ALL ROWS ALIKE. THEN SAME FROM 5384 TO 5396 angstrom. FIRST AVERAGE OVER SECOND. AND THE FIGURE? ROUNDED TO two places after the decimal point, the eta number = 1.01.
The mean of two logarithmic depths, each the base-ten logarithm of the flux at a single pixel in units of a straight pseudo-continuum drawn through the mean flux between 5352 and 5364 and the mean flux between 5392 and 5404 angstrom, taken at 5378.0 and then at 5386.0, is 0.013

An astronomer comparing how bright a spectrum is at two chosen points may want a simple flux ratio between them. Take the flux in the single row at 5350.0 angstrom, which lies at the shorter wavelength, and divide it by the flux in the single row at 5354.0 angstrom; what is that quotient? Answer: 0.98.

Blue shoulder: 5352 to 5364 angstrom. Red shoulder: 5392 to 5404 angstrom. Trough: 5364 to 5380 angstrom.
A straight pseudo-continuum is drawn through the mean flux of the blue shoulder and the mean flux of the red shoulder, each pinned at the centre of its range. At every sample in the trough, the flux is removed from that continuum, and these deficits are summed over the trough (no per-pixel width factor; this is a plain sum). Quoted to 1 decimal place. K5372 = -1.3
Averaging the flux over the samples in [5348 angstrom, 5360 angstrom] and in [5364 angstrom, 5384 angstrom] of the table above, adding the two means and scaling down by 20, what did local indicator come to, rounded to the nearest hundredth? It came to 1.91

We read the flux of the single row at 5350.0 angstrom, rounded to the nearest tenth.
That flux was 18.8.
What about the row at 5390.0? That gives 19.2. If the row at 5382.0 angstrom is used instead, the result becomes 18.7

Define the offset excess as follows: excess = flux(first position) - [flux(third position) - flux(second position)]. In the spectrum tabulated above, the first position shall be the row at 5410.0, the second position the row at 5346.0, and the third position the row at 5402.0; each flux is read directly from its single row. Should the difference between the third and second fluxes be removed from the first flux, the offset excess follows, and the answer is 19.0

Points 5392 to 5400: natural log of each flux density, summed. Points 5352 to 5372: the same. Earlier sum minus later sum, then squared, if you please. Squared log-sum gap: 81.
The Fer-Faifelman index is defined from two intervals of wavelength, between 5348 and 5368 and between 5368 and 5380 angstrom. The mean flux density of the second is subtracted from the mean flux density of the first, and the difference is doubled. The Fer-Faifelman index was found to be 0.0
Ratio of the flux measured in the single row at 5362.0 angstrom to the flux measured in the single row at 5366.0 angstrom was 0.99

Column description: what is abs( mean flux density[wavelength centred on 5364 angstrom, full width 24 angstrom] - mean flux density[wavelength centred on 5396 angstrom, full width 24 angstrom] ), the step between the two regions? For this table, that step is 0.57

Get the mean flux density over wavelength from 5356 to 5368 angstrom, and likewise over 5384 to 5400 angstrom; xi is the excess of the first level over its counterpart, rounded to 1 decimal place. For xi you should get 0.7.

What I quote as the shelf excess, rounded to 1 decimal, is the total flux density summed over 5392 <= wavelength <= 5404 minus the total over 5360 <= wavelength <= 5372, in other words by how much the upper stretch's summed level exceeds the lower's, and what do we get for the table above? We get -3.1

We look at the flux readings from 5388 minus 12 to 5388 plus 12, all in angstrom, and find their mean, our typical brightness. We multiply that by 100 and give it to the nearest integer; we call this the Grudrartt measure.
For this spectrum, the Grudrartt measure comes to 1882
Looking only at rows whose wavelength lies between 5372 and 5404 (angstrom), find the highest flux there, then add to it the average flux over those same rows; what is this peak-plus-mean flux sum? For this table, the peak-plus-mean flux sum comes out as 38.6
